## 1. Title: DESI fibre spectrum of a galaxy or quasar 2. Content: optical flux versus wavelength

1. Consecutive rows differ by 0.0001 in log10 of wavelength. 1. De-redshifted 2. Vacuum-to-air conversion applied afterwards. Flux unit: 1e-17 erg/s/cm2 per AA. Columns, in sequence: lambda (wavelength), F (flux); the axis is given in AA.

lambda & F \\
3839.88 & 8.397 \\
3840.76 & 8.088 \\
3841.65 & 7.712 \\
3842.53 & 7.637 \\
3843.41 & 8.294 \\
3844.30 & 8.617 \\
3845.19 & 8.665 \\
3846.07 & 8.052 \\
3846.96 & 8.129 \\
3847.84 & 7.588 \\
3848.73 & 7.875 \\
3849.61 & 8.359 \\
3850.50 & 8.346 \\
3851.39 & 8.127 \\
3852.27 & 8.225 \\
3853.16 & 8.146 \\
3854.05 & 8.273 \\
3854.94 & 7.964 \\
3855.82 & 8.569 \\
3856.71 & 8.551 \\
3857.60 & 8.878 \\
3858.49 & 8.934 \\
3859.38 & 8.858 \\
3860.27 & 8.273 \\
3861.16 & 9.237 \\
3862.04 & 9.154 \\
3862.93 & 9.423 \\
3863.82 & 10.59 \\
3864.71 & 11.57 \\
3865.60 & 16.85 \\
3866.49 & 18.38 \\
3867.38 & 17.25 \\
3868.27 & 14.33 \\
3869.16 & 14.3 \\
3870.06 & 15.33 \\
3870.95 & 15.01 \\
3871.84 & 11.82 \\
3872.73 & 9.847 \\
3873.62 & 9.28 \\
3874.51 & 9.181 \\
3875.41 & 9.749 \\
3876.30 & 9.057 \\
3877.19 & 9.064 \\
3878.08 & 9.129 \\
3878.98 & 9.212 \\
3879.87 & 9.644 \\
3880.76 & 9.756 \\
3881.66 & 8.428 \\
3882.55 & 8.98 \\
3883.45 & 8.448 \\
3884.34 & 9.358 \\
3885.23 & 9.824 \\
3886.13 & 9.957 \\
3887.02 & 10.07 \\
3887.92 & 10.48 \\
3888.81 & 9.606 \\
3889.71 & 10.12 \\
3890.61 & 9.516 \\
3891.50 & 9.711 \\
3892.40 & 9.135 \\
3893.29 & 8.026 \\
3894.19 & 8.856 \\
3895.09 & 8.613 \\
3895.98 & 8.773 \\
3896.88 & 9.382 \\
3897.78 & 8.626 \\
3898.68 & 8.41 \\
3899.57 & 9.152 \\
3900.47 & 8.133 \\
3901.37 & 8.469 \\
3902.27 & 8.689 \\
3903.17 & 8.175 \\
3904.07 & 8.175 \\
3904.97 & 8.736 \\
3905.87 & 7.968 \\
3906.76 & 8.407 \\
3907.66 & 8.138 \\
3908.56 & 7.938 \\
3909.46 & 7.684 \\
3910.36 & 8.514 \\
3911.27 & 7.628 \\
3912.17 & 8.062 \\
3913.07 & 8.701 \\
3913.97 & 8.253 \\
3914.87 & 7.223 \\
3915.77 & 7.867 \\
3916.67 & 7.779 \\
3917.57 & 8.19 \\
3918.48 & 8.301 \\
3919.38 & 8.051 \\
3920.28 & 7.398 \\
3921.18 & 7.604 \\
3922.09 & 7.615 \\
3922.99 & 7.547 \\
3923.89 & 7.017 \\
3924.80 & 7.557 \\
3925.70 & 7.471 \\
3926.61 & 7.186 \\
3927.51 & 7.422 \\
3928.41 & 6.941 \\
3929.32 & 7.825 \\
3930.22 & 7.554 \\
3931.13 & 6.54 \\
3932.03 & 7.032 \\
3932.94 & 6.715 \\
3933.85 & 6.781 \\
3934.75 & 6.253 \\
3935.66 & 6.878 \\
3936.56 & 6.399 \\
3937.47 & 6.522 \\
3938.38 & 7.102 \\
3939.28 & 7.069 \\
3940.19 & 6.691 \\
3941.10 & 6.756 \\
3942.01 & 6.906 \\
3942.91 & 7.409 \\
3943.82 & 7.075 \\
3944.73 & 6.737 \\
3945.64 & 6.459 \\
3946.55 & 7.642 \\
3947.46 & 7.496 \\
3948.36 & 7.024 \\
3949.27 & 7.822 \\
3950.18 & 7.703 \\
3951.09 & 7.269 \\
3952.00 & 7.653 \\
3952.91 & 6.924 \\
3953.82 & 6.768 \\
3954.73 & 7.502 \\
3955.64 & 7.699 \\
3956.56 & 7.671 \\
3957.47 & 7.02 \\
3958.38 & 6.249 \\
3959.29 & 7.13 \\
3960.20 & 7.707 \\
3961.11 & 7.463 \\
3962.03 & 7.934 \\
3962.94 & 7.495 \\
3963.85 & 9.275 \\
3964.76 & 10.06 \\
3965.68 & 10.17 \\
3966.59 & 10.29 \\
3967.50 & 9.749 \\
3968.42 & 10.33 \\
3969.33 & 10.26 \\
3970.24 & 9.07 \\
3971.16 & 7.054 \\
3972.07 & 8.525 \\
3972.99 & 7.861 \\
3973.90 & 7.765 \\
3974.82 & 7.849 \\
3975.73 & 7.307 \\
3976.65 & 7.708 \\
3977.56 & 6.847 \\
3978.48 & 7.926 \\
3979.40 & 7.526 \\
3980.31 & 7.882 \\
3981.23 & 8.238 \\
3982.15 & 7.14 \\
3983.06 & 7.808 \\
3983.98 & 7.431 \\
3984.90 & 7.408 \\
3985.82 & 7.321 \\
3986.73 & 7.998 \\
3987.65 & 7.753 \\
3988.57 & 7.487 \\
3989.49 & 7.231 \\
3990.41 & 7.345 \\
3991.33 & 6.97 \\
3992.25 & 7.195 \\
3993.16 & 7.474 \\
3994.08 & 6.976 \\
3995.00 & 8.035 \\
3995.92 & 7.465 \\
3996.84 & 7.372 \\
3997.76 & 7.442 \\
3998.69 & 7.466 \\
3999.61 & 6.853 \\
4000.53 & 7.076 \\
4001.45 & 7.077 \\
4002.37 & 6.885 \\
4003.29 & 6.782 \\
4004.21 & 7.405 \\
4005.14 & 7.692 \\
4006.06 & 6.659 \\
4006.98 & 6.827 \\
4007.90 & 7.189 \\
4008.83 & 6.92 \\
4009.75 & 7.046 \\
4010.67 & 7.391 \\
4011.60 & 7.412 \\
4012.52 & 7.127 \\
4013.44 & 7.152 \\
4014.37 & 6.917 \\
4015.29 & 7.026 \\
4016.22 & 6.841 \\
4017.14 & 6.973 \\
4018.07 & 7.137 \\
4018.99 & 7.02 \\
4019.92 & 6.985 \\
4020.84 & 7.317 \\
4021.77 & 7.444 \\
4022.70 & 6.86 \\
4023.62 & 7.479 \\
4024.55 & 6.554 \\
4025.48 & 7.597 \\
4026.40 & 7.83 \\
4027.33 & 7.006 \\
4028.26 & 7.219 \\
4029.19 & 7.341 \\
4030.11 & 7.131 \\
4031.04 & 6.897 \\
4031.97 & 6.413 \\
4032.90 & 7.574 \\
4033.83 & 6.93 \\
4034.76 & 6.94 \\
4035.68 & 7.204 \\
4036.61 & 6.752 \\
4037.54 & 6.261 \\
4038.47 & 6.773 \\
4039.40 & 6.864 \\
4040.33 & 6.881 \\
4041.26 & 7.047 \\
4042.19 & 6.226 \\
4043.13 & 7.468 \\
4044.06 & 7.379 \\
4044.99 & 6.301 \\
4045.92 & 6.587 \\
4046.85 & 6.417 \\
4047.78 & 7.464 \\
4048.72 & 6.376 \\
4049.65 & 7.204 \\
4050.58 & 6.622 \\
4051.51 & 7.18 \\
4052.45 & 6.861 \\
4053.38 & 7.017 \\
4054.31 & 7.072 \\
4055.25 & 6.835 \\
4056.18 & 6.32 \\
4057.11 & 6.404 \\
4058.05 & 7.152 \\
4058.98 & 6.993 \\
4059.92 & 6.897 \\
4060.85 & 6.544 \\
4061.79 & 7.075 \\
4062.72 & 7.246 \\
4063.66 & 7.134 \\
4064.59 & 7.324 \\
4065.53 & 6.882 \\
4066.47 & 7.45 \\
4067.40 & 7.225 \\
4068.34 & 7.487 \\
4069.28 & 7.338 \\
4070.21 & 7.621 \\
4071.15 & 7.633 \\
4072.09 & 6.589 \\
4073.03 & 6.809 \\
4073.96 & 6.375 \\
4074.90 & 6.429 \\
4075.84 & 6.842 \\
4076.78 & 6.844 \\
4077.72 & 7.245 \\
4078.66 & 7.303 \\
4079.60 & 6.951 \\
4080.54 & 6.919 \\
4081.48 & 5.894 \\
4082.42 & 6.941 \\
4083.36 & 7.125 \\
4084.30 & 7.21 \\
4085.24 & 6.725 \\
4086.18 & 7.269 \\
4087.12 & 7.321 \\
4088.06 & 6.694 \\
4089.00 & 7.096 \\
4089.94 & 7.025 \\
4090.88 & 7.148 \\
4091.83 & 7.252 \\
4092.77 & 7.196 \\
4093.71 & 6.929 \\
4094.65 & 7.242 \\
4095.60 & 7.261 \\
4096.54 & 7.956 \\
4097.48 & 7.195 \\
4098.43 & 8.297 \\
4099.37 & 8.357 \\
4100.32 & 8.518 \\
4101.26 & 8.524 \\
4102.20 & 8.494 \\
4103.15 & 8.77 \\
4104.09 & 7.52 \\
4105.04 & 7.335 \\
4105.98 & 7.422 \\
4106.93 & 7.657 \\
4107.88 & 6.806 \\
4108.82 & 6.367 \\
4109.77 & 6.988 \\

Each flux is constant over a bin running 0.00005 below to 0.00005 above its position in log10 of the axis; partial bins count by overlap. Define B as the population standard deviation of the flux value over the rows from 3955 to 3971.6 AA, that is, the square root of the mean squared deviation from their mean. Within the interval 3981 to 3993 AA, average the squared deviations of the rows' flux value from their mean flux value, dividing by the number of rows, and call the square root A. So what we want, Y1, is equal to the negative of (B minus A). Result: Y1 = -1.0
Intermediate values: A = 0.35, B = 1.35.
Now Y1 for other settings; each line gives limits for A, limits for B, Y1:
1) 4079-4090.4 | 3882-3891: -0.2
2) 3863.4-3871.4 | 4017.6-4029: 2.1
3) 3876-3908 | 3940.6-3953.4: 0.3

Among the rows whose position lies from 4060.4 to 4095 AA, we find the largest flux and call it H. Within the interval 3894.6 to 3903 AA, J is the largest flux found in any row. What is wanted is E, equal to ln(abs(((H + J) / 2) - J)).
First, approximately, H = 7.633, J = 9.382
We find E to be -0.1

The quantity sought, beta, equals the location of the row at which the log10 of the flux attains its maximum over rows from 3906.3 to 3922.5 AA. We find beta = 3913.07 AA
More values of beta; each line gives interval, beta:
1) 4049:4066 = 4064.59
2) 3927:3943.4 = 3929.32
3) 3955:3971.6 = 3968.42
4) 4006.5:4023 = 4021.77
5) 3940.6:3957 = 3949.27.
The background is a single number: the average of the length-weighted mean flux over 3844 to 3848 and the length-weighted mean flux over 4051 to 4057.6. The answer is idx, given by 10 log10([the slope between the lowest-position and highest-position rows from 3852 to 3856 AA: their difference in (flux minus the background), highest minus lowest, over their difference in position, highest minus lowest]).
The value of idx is -10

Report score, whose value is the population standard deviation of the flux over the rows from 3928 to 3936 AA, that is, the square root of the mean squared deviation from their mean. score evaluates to 0.46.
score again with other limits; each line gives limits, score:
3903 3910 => 0.30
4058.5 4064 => 0.22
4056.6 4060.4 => 0.28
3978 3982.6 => 0.38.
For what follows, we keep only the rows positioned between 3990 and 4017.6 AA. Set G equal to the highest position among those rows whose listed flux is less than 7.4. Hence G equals 4017.14 AA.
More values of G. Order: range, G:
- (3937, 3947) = 3945.64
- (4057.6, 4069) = 4067.40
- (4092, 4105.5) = 4105.04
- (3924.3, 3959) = 3958.38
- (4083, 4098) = 4097.48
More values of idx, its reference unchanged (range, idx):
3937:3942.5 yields -11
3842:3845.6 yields -4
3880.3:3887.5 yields -13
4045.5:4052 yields -10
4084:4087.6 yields -14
